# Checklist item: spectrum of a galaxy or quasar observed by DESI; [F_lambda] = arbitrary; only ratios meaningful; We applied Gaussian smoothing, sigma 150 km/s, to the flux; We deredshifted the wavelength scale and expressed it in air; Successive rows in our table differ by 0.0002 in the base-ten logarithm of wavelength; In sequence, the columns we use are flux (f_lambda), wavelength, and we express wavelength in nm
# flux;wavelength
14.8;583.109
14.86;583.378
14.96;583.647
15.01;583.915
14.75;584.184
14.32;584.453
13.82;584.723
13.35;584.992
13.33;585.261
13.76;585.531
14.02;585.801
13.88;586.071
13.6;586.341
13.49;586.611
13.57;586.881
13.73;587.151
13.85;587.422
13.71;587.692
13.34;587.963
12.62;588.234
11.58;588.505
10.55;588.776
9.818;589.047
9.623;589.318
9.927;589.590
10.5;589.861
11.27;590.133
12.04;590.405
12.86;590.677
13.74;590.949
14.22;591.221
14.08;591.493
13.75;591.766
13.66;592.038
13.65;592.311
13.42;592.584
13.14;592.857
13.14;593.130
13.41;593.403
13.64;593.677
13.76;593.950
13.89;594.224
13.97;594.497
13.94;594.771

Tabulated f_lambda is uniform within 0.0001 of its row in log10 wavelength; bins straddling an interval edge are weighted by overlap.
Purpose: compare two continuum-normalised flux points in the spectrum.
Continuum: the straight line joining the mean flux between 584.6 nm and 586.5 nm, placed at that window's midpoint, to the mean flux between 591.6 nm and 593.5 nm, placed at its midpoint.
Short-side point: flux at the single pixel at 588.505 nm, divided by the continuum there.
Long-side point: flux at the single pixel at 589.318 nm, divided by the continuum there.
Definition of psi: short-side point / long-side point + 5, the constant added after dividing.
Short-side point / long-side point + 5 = 6.20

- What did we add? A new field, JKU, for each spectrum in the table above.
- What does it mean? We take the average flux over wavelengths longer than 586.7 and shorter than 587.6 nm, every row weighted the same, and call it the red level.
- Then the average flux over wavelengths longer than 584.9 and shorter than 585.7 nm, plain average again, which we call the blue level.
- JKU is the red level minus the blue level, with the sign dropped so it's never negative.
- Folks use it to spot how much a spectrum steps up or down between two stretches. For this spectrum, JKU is 0.2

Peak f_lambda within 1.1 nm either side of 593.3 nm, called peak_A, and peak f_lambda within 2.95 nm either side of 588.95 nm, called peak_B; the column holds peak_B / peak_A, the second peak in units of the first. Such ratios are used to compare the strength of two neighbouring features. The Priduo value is 1.02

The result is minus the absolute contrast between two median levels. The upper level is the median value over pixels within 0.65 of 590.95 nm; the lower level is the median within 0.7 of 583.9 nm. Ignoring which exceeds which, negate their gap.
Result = -1.1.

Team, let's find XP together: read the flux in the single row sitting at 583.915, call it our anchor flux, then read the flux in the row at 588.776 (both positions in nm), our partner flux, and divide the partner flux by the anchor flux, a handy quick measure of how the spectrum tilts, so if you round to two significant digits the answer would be 0.70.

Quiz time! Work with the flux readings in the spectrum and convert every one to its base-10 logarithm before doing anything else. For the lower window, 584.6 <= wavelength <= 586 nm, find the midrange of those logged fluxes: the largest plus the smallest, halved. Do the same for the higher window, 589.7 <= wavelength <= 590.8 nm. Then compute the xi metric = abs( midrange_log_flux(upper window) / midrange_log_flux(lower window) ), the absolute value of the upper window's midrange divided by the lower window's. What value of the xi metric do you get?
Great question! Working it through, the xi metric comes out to 0.94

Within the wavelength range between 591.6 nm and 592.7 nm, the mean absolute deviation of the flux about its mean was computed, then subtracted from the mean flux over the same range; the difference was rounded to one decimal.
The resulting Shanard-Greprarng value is 13.5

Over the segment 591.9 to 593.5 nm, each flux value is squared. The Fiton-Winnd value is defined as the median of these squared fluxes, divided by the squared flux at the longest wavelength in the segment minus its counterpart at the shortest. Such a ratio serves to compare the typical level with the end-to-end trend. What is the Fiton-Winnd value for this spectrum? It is -27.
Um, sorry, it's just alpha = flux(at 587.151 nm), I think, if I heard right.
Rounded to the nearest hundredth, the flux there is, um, 13.73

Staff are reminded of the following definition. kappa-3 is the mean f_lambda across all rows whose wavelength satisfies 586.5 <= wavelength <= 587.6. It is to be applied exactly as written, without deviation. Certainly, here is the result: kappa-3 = 13.7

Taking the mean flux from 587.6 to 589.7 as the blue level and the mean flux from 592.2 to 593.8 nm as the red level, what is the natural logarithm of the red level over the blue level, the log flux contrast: 0.16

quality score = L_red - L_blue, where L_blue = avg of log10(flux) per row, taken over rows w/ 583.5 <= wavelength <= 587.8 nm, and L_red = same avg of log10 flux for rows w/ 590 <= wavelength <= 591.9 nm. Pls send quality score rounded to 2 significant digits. -0.027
